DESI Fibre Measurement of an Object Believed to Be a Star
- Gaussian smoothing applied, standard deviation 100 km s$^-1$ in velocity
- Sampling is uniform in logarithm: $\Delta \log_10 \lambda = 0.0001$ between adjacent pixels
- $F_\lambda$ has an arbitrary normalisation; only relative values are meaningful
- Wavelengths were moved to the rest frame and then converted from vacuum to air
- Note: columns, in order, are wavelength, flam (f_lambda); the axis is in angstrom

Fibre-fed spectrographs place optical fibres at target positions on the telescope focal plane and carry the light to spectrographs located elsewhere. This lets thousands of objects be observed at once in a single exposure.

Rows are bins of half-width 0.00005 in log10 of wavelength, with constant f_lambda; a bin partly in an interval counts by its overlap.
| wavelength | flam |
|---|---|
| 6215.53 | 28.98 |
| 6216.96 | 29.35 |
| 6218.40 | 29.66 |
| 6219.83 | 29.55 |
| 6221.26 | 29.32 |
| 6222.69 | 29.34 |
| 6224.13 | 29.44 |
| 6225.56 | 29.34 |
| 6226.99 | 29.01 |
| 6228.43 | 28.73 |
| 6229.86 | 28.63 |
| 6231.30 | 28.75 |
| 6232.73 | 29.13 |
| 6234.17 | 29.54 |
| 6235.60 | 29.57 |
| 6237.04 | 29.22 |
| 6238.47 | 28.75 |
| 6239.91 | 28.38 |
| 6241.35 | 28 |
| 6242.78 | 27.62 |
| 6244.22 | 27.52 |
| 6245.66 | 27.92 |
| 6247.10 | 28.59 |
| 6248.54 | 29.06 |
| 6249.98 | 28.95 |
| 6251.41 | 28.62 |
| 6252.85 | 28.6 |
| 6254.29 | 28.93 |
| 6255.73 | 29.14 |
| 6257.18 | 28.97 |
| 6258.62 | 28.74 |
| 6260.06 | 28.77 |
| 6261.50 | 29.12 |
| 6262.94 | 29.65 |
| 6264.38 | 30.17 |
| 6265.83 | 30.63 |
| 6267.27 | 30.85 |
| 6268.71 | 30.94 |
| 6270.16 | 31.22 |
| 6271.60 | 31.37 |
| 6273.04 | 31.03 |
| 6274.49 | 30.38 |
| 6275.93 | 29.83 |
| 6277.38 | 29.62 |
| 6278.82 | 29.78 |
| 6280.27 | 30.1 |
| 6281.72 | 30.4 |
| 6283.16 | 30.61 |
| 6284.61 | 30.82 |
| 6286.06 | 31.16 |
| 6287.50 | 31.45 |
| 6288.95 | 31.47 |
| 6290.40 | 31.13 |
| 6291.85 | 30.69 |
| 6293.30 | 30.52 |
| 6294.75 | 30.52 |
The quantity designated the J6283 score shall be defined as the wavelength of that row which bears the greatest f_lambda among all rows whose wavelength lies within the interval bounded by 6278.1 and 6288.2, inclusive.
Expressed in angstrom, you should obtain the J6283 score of 6287.50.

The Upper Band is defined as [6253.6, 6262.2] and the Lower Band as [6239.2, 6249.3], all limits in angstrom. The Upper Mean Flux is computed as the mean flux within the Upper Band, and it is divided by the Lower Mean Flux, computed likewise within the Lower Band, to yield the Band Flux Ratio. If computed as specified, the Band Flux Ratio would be 1.028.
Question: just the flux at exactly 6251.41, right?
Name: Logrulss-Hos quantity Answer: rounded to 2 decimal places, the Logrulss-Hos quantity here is 28.62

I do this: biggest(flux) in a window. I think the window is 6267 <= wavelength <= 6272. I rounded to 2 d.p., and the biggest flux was 31.37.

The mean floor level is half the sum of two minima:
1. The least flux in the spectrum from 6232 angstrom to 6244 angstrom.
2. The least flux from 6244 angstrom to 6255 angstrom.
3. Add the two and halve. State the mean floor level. 27.6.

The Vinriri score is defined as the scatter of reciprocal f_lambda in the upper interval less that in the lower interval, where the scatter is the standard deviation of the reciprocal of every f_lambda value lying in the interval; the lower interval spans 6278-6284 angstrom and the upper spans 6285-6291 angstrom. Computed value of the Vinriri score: -0.0002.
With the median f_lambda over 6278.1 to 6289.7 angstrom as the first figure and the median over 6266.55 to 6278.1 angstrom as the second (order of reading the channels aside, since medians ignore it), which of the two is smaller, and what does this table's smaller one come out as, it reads 30.7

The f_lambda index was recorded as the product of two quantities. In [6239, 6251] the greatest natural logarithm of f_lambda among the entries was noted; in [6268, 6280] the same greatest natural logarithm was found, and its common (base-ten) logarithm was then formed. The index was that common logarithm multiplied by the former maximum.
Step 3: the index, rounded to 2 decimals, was 1.81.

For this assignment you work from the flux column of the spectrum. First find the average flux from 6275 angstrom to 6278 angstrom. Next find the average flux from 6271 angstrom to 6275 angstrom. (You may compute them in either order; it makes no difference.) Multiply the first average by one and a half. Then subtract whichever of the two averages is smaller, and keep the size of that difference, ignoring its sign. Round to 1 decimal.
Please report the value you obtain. 14.9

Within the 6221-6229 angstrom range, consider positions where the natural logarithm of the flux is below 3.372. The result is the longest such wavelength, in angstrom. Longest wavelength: 6228.43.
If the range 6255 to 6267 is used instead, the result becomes 6261.50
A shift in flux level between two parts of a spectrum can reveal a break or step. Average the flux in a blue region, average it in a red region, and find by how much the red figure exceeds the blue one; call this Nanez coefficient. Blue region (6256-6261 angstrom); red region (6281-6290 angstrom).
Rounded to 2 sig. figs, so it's 2.2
